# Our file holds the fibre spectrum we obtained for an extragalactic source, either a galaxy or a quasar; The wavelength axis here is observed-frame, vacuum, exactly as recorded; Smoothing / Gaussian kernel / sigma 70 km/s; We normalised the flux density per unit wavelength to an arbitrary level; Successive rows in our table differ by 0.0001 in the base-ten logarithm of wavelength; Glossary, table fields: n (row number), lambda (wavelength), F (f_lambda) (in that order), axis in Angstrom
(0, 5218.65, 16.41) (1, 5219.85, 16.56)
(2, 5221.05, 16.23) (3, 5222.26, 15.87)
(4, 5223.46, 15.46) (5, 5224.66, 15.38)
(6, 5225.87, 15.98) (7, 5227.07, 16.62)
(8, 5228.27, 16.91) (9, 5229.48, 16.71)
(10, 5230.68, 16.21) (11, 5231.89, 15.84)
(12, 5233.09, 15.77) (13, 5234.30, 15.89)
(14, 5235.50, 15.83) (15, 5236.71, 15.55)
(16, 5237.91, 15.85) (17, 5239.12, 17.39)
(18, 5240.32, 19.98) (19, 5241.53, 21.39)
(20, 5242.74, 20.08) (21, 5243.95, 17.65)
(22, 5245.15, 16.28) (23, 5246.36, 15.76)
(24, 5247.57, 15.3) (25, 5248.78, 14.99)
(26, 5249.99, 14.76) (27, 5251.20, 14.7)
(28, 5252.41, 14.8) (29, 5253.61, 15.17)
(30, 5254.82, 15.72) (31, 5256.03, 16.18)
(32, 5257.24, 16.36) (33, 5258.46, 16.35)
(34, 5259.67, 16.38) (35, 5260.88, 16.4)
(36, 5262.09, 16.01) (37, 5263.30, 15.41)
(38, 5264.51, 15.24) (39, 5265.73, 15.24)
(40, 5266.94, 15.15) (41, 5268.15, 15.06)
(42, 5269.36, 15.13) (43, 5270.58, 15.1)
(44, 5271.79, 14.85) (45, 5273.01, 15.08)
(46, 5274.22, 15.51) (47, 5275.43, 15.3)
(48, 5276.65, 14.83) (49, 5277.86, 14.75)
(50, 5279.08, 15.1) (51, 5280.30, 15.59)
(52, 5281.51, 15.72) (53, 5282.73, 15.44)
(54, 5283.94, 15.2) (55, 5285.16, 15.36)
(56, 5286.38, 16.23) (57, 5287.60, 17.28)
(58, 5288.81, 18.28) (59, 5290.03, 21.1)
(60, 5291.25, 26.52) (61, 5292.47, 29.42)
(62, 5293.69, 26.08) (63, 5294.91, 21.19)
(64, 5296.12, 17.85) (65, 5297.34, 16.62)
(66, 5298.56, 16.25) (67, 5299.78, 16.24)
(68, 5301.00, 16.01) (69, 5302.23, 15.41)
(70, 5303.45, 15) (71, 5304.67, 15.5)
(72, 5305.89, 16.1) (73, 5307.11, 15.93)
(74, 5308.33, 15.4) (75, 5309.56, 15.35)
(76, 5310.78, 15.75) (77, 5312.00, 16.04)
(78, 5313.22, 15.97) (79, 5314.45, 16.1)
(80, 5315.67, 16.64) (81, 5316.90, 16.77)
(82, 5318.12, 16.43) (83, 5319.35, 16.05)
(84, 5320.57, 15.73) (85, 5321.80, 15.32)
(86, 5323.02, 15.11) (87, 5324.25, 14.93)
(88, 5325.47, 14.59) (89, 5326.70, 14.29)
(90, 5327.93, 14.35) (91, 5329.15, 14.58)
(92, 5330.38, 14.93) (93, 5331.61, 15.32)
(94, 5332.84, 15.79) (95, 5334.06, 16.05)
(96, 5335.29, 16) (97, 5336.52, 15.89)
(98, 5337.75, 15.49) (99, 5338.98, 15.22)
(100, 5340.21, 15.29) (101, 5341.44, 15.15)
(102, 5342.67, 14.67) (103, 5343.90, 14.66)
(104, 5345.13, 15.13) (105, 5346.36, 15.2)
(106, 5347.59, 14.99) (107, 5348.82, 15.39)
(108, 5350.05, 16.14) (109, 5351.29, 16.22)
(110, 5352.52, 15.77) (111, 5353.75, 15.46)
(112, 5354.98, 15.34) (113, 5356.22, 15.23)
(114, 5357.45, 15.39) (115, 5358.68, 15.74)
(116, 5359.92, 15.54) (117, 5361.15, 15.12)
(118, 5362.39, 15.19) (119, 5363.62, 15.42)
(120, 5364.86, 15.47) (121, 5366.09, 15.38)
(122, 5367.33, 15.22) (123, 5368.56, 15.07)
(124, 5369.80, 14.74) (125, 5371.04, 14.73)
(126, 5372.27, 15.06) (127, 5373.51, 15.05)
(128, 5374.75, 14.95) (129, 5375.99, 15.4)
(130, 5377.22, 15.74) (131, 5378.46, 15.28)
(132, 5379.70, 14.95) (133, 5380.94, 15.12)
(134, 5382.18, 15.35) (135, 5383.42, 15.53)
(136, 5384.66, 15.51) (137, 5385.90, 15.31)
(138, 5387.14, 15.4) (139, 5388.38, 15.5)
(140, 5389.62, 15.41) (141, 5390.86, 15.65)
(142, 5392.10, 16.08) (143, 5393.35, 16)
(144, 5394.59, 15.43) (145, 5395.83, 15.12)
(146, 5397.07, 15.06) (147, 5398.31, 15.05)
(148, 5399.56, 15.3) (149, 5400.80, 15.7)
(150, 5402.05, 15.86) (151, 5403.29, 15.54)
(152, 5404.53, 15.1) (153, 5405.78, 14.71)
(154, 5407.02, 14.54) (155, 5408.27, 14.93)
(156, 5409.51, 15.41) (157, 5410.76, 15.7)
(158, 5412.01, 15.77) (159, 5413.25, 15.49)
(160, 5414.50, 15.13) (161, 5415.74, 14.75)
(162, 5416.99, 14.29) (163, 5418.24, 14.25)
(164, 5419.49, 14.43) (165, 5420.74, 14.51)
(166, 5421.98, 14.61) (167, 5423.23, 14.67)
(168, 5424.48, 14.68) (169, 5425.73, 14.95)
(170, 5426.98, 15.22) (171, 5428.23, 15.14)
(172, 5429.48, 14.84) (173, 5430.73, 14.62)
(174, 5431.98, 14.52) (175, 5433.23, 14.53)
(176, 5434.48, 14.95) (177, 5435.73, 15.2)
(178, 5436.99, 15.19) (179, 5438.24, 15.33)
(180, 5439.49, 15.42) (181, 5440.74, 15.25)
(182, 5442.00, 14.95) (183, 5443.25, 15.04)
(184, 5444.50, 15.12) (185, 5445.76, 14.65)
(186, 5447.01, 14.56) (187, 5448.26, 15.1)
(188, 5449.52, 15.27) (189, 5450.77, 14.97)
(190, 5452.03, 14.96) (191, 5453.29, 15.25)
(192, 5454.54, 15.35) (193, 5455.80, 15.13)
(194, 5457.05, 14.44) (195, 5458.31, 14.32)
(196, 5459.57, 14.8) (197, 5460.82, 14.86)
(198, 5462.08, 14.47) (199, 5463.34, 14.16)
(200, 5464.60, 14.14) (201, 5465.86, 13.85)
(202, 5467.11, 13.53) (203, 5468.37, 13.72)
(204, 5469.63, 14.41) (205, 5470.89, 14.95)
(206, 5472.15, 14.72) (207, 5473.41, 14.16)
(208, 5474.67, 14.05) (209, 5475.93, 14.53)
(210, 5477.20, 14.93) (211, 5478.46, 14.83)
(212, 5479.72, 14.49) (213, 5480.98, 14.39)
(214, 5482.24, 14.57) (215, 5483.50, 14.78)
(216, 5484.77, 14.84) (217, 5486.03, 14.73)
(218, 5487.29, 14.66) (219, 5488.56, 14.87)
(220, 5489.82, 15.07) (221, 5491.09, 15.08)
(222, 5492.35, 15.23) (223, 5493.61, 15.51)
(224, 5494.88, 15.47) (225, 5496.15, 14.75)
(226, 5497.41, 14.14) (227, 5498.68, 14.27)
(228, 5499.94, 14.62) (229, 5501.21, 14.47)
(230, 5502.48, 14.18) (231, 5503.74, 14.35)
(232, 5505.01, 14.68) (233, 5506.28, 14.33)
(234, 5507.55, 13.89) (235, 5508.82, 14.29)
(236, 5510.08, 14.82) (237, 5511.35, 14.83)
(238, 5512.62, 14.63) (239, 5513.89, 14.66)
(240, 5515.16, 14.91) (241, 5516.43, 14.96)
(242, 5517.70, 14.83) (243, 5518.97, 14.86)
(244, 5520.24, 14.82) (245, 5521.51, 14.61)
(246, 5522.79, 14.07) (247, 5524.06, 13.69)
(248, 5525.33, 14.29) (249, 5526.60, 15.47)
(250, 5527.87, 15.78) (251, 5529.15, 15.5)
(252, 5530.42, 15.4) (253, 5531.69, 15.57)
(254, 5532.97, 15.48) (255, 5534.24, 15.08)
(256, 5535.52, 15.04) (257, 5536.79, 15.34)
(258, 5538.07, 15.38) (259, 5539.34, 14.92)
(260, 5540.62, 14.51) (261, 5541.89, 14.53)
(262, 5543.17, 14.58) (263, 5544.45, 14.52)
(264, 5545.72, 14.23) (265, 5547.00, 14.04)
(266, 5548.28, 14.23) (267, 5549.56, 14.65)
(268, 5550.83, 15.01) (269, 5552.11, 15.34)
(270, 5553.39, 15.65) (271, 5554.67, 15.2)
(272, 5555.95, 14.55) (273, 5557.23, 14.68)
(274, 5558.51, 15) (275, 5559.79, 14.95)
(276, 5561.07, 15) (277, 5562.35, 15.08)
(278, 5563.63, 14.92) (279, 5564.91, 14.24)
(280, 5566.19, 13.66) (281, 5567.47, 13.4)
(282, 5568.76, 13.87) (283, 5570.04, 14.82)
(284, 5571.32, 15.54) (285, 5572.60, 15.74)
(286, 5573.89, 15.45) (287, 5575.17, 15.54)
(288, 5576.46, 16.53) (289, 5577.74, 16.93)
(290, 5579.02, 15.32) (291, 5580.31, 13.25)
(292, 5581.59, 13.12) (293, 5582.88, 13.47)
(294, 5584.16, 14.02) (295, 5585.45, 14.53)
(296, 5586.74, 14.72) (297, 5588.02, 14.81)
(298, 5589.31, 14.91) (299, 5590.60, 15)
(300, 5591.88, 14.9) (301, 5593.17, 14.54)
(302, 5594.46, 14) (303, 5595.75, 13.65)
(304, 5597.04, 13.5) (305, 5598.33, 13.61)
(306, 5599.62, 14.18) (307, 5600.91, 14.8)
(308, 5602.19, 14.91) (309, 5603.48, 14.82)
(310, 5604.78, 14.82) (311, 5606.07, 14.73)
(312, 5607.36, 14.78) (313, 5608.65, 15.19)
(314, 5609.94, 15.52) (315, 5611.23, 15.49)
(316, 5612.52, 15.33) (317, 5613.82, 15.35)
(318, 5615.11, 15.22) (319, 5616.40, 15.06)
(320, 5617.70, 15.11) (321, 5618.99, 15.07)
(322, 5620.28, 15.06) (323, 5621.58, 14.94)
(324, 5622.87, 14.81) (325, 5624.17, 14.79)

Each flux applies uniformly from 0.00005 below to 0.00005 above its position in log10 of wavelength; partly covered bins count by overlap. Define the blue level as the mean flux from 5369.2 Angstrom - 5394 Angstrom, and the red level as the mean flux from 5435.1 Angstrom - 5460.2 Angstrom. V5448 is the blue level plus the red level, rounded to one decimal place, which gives 30.4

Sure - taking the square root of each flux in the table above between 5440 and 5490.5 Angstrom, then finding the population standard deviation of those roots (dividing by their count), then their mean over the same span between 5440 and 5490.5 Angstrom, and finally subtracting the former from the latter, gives 3.77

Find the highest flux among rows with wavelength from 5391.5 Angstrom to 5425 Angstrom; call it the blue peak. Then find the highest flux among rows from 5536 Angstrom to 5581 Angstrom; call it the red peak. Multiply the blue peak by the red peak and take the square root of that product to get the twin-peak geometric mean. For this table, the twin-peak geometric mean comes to 16.5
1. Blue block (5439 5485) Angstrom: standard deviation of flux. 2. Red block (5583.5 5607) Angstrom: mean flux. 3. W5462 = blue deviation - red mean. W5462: -14.0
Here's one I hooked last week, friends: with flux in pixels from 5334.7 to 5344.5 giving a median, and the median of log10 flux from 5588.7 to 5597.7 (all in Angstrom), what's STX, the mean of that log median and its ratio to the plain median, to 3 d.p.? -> 0.619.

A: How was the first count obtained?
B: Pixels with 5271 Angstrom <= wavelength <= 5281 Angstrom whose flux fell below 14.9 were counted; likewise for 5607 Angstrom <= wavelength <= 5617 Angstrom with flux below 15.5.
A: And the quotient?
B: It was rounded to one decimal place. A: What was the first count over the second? 0.4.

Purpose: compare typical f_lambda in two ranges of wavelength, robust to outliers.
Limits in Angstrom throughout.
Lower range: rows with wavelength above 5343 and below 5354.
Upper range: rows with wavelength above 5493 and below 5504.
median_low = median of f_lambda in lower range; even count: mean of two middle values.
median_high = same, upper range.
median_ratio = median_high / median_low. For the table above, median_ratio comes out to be 0.94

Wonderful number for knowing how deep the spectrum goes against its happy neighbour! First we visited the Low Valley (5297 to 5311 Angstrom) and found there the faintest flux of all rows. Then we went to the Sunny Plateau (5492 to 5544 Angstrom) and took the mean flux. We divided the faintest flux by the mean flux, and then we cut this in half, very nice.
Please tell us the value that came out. 0.507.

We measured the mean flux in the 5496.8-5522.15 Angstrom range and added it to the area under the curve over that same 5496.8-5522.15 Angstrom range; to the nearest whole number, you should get 384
